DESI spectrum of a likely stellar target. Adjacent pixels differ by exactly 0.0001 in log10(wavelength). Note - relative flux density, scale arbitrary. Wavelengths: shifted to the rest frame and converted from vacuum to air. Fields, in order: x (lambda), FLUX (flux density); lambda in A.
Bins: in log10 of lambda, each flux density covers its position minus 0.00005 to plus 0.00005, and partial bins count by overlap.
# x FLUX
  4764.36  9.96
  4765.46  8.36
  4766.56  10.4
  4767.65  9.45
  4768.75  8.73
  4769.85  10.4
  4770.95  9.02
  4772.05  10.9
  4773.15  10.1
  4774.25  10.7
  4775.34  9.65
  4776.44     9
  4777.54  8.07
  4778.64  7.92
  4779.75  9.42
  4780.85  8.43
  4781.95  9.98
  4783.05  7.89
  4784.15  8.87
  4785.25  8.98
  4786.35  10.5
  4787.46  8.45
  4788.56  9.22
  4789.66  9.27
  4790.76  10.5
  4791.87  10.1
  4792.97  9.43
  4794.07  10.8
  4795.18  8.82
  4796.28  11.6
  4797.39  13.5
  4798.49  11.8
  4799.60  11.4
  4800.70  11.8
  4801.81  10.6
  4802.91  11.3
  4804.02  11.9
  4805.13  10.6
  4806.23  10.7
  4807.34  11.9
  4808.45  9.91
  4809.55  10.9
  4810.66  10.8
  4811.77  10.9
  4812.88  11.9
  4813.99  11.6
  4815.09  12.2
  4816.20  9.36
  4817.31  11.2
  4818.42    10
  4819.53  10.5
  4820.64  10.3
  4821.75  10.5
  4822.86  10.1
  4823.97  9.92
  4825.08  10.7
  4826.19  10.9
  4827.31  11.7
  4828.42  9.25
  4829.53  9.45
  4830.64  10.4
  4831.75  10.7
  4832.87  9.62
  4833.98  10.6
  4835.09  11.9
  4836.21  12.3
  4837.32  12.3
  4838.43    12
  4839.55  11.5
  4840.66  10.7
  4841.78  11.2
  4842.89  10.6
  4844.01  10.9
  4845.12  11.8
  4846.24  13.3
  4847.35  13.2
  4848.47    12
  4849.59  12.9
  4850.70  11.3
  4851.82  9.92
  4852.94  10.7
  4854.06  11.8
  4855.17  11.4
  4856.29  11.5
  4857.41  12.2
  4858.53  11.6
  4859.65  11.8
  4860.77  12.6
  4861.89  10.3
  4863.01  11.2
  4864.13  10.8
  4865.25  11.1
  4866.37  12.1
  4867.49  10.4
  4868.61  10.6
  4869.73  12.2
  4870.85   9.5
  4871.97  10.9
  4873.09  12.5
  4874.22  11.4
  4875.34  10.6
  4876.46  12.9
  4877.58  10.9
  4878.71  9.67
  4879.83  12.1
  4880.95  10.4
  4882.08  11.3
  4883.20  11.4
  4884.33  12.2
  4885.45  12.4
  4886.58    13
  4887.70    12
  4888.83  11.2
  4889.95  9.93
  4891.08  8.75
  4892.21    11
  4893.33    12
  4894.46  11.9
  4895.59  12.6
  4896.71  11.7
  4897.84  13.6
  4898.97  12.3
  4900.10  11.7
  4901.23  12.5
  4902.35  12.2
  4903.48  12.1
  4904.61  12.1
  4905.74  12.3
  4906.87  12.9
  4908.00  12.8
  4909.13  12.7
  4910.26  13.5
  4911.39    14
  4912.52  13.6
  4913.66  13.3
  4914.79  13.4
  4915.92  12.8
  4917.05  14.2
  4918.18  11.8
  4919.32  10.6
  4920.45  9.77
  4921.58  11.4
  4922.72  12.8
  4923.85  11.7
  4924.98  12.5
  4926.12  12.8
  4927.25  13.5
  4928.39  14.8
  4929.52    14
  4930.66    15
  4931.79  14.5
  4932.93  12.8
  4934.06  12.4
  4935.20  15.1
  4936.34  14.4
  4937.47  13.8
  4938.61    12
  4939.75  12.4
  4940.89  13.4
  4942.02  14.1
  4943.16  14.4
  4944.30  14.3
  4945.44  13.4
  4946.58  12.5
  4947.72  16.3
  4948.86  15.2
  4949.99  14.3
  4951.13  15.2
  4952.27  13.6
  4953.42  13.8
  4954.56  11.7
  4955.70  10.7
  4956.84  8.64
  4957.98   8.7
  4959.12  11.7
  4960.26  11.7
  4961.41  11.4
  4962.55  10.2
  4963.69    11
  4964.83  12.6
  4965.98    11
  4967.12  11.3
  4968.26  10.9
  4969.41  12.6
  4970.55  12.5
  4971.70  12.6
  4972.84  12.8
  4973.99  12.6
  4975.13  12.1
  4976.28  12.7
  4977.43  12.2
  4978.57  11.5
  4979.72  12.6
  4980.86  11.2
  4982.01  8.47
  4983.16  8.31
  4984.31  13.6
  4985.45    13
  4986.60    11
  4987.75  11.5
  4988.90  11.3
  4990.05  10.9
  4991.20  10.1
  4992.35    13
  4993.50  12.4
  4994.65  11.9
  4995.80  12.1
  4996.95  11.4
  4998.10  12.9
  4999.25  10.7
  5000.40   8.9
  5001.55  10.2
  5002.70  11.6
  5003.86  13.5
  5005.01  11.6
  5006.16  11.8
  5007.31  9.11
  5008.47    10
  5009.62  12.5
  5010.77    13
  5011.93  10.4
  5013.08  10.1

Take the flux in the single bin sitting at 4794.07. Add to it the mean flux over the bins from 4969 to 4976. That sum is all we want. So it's 23.3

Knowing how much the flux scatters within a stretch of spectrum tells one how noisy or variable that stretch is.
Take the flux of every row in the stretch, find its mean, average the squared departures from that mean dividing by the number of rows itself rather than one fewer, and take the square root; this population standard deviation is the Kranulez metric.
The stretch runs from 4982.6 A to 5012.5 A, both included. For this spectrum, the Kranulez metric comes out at 1.4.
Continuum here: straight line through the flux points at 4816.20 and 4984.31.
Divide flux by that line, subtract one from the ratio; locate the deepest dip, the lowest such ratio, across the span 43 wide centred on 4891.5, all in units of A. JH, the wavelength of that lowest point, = 4891.08 A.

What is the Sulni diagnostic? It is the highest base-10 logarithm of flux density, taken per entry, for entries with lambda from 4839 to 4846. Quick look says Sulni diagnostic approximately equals 1.07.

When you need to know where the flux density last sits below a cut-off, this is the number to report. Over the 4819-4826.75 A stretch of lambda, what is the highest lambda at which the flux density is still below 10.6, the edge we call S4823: 4823.97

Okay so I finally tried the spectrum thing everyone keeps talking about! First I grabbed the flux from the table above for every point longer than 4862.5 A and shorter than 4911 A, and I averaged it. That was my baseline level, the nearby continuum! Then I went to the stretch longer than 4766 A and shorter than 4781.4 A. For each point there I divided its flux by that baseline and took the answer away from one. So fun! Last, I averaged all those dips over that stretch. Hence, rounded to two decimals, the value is 0.19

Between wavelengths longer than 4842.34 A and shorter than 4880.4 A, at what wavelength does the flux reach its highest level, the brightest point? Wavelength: 4846.24 A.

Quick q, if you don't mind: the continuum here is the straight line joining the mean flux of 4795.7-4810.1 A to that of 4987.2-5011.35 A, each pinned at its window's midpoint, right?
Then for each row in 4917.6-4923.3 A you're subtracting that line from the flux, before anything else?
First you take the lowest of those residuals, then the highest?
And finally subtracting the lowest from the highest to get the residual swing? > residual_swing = 3.0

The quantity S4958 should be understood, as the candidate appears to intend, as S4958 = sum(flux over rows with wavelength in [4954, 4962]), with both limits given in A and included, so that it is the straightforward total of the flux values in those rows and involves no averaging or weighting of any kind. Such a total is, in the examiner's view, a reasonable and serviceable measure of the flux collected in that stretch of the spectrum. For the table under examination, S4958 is 75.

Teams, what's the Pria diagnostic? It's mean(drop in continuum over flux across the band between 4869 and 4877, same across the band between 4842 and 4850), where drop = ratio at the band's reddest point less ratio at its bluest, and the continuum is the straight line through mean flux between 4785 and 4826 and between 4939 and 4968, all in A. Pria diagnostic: -0.11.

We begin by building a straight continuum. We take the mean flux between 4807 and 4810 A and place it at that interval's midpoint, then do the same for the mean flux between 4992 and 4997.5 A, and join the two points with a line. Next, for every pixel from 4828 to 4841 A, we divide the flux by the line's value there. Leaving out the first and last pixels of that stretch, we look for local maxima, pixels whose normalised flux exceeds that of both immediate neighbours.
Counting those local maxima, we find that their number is 2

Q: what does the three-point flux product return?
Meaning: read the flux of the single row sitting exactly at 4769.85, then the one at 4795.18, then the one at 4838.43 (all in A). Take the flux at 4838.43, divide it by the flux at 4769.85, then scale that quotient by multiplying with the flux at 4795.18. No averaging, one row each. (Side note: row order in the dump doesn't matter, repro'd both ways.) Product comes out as 10.2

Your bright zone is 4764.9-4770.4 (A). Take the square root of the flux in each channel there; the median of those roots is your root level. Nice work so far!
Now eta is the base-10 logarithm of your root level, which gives 0.488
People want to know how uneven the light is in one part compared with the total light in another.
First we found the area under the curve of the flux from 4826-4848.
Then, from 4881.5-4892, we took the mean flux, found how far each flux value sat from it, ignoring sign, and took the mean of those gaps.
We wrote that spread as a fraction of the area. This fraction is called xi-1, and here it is 0.004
